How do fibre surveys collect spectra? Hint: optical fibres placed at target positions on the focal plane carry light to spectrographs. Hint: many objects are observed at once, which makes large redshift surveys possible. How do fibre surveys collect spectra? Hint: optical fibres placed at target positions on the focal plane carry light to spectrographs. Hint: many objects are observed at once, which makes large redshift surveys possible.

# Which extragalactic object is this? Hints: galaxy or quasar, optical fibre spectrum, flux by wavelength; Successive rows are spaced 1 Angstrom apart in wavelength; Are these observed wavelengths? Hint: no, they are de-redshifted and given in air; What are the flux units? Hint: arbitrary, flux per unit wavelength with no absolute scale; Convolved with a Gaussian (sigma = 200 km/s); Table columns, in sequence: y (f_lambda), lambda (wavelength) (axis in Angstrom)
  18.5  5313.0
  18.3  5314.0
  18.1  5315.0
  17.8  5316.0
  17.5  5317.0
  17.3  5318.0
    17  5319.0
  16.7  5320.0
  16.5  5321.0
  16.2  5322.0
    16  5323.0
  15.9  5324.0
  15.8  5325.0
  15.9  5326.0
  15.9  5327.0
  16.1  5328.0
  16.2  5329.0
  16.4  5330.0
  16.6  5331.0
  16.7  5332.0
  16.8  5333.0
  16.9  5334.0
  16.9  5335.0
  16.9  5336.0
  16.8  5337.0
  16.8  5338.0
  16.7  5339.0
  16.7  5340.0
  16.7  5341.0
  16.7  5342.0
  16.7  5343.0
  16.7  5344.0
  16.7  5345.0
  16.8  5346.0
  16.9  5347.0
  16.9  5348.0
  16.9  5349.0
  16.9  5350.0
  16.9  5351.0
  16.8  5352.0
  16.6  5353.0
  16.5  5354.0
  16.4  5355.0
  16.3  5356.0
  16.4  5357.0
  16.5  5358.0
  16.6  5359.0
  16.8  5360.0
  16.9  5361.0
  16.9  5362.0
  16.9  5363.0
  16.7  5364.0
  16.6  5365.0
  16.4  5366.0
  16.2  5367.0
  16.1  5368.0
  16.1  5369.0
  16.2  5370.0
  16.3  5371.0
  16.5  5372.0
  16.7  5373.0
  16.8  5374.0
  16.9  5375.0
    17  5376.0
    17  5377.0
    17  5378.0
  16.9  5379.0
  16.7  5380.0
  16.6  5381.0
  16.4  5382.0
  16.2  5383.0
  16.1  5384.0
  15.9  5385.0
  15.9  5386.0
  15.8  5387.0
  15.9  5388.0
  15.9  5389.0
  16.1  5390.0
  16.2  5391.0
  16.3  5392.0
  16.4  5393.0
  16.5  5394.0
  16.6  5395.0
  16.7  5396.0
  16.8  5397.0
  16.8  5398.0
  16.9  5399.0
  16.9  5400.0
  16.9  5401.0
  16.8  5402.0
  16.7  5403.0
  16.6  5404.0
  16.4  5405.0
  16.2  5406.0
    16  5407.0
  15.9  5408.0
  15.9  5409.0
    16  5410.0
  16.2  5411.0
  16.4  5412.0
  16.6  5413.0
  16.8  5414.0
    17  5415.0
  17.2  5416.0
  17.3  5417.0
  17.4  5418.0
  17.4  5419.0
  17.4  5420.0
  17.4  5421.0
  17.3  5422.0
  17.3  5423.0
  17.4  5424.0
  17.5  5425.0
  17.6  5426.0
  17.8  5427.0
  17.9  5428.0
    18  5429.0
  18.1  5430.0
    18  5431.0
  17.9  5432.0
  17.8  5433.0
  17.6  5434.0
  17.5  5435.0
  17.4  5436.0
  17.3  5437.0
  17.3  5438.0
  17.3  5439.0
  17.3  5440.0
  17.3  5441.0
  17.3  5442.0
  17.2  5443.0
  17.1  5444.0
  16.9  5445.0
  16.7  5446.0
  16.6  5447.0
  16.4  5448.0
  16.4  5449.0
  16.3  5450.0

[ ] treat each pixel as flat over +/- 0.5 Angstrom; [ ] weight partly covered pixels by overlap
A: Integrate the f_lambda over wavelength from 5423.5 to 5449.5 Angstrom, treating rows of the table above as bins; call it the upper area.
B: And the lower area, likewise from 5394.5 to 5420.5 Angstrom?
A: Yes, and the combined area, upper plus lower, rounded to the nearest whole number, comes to 885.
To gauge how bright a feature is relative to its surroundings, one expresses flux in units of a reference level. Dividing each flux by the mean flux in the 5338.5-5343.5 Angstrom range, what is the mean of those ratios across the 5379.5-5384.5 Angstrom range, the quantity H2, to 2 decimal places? 0.98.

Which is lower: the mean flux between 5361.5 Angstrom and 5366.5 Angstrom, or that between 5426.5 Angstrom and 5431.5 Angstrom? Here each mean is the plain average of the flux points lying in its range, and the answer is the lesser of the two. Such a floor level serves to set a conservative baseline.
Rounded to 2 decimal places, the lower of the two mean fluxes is 16.70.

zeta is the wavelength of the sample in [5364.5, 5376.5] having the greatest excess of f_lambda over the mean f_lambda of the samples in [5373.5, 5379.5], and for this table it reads 5376.0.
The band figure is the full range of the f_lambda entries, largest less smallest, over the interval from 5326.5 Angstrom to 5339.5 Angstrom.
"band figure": 1.0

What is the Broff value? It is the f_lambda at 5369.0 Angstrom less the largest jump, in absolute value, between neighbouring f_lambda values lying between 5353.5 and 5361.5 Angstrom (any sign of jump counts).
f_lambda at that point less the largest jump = 15.9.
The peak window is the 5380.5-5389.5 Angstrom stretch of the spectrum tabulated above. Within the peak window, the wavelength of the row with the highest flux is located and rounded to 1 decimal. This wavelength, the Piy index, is 5381.0 Angstrom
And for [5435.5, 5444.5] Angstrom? 5436.0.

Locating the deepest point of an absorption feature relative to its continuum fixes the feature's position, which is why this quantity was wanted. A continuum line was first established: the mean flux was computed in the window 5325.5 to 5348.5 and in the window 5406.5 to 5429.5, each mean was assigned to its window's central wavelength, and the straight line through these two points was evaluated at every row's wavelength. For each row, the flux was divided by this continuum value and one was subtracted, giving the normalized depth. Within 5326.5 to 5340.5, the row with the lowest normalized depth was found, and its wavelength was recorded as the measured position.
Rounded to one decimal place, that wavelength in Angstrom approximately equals 5327.0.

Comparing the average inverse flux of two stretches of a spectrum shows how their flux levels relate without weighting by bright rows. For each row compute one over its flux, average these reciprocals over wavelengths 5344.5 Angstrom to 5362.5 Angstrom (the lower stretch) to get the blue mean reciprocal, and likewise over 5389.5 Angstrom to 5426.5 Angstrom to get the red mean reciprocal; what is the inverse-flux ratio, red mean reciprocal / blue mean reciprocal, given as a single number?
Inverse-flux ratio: 0.998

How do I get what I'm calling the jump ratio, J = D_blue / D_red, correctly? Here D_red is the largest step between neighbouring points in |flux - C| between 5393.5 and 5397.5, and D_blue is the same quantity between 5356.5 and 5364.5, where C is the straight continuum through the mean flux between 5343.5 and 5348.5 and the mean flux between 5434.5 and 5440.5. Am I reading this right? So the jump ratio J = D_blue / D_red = 2.19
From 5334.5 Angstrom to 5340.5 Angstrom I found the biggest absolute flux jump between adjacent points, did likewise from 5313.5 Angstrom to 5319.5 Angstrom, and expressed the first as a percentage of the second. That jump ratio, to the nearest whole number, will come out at 33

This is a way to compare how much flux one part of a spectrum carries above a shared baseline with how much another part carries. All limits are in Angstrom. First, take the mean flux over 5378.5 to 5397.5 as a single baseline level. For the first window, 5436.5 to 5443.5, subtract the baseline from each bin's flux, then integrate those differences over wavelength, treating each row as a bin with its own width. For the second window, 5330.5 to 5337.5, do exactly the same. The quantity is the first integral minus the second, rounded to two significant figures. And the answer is 3.4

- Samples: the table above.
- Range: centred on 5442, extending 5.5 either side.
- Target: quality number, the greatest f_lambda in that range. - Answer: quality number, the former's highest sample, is 17.3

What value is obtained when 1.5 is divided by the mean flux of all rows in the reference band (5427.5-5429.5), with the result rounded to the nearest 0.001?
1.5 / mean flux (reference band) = 0.084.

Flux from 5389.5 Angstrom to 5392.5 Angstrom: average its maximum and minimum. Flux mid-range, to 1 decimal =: 16.2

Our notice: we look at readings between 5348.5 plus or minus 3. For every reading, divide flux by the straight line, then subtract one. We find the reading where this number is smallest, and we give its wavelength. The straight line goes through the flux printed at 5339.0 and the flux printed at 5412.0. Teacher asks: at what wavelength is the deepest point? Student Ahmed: 5346.0 Angstrom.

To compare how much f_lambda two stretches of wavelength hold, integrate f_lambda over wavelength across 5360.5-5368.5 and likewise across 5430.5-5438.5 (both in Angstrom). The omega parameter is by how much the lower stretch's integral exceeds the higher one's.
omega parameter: -8.1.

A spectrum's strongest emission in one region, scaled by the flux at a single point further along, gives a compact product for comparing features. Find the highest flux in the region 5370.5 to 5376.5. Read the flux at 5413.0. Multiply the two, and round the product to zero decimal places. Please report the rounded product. 282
